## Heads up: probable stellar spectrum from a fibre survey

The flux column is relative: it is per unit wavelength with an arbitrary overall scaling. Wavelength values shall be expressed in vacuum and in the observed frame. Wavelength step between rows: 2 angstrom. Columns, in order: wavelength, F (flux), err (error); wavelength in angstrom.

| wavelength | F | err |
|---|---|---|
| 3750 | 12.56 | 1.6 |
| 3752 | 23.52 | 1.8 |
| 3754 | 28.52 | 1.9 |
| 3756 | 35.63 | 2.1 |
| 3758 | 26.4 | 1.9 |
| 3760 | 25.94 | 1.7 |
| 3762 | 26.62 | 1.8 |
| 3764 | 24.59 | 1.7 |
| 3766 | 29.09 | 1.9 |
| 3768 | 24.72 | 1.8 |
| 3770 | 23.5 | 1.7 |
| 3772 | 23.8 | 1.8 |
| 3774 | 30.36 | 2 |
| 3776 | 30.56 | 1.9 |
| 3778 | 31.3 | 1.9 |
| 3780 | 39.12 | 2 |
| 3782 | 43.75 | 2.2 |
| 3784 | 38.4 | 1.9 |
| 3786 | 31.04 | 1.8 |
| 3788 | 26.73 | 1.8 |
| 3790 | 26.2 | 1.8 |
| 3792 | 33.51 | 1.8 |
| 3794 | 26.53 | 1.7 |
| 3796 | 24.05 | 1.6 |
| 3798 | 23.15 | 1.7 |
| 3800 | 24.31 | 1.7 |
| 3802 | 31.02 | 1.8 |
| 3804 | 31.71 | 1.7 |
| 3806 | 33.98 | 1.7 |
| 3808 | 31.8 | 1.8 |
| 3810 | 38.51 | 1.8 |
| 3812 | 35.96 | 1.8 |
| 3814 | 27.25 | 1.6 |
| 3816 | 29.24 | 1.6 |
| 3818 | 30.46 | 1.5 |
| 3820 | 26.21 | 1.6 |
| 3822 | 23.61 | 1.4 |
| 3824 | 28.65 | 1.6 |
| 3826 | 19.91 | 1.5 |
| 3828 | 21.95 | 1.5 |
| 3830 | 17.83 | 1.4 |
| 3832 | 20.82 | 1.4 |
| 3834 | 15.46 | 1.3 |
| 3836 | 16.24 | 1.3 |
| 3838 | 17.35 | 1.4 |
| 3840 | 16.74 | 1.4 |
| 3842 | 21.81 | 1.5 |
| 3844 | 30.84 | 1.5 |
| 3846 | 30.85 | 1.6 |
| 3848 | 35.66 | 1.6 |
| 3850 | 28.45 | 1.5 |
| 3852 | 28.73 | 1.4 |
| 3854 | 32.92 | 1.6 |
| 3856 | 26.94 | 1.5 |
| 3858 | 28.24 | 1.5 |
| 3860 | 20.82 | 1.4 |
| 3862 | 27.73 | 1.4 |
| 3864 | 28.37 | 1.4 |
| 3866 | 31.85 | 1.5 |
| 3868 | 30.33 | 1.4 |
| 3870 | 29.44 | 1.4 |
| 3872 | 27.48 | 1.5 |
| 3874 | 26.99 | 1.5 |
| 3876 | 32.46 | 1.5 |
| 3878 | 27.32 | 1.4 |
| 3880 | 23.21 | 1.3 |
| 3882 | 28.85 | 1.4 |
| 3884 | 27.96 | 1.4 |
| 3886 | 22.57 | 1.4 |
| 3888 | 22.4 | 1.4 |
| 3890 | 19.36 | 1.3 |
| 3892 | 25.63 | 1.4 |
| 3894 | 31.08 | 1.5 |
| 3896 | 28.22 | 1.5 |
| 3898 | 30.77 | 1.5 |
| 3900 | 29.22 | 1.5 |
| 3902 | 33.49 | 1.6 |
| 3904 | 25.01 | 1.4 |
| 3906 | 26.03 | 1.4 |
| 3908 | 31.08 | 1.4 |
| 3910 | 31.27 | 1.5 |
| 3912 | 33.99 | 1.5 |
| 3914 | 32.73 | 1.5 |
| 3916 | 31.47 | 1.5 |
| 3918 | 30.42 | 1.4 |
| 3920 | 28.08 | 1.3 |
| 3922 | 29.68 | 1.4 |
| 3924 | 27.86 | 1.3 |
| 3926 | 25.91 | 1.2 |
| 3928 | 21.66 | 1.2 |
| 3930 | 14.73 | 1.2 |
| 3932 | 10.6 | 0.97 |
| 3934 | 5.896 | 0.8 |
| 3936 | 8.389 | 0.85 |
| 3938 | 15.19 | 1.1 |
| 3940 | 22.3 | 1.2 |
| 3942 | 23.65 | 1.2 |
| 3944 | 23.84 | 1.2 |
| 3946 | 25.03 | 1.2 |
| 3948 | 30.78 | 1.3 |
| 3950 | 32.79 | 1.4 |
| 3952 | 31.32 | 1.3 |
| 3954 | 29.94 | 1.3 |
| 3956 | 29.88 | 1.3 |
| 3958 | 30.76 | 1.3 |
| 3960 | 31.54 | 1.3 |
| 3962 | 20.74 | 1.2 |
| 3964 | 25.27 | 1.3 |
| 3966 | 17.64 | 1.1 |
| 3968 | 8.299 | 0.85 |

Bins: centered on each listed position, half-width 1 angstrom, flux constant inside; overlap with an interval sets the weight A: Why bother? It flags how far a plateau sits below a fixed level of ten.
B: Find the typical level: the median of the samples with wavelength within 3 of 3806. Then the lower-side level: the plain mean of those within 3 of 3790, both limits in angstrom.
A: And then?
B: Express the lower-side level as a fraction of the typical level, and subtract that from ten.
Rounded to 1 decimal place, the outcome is 9.1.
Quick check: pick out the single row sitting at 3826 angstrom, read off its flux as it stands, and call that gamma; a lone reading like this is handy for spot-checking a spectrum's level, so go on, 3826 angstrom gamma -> 19.91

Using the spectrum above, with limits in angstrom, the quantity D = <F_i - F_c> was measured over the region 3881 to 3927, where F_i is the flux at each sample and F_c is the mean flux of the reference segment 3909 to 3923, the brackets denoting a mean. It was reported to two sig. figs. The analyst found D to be -2.7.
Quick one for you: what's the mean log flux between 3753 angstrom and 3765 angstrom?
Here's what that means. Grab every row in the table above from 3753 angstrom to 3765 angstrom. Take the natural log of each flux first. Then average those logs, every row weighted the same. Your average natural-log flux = 3.32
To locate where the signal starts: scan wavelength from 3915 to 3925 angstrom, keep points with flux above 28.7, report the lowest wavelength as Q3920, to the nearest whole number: 3916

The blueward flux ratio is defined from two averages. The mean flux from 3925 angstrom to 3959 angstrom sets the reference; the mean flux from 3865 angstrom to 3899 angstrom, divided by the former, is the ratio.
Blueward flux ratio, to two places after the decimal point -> 1.22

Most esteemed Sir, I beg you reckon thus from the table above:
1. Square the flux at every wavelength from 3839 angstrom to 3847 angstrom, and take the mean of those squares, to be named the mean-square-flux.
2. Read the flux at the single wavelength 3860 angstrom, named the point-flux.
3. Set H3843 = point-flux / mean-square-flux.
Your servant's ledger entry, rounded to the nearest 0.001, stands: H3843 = 0.031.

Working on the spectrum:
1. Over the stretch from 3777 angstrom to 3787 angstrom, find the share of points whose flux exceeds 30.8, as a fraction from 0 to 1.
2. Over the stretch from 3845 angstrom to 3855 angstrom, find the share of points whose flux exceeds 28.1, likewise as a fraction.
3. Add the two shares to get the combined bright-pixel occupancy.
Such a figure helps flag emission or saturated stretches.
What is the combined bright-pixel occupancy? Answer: 2.0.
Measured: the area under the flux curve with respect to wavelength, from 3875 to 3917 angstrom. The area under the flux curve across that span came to 1188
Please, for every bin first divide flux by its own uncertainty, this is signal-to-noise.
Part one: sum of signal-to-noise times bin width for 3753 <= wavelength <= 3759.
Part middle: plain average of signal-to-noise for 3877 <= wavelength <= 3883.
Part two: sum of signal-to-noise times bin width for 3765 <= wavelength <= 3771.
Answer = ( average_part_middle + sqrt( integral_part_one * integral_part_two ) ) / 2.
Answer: 54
